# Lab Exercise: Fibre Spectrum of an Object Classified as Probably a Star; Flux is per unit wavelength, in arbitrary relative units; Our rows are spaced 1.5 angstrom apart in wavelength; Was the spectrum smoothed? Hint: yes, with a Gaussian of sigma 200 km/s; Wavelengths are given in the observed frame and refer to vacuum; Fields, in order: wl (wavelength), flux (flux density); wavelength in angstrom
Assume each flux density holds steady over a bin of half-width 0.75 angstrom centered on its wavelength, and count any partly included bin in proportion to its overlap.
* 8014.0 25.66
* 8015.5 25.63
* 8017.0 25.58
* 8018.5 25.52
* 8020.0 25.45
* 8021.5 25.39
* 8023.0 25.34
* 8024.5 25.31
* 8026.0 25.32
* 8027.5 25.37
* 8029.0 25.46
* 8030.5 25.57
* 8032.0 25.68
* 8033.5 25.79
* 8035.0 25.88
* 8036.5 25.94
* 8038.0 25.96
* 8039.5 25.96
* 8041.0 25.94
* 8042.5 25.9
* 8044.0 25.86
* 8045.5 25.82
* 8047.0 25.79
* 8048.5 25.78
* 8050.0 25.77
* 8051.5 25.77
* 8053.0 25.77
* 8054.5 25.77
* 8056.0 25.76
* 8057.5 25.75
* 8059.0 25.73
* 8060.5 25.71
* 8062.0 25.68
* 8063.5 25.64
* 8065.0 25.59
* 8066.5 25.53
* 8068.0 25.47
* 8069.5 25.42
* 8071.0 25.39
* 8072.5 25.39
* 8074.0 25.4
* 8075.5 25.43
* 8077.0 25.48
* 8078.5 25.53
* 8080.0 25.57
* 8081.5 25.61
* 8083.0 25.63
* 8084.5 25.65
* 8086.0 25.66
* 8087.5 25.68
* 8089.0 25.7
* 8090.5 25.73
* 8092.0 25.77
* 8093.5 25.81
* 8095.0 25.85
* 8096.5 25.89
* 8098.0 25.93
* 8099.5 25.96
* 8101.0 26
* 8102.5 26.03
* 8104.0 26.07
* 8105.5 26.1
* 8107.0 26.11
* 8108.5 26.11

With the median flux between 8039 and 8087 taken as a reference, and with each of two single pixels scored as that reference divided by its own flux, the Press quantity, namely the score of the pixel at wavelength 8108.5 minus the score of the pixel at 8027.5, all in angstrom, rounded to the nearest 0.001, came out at -0.029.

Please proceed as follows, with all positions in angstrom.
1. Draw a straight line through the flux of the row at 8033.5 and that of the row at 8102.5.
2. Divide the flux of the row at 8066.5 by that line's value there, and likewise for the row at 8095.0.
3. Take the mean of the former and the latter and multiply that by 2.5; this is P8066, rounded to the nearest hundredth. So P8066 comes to 2.47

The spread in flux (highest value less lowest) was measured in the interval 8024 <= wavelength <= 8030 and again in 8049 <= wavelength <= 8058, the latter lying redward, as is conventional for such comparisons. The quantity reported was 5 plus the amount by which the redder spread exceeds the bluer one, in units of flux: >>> 4.87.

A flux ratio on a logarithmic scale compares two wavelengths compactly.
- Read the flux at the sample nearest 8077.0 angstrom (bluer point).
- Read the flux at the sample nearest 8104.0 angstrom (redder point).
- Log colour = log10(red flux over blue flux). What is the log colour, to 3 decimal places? 0.010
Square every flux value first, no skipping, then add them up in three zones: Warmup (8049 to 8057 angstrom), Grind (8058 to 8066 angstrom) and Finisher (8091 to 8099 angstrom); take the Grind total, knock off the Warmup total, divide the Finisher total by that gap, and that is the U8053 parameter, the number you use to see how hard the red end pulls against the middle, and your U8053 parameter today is -133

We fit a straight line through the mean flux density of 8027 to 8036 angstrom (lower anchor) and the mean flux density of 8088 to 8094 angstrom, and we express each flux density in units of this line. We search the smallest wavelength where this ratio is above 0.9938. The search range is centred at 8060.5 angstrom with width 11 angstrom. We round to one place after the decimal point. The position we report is 8056.0 angstrom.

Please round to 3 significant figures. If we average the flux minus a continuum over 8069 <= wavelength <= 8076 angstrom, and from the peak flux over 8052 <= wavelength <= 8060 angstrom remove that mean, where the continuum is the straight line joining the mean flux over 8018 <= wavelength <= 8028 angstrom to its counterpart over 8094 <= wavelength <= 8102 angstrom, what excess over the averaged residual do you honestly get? 26.1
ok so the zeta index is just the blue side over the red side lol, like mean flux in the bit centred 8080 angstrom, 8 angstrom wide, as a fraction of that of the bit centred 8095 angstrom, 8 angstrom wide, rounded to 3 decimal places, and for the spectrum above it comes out 0.989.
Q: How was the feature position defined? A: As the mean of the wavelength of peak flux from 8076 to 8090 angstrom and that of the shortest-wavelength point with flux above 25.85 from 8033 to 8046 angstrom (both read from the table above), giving 8062.0 angstrom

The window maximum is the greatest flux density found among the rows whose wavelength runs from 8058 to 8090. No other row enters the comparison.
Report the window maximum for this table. 25.73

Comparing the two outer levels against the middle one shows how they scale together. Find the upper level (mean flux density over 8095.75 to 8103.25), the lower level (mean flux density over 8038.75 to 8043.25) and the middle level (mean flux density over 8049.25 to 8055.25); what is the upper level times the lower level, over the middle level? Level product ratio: 26.1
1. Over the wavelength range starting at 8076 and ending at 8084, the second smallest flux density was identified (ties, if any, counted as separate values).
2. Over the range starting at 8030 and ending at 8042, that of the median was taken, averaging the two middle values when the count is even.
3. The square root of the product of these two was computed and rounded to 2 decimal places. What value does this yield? 25.72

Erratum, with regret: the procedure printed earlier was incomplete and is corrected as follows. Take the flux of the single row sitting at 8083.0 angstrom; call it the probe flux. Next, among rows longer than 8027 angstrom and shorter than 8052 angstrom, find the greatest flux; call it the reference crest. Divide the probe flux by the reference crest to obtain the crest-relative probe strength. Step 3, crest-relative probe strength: 0.987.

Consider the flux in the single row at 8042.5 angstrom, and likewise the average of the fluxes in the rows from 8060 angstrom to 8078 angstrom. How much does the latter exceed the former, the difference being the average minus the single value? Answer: -0.39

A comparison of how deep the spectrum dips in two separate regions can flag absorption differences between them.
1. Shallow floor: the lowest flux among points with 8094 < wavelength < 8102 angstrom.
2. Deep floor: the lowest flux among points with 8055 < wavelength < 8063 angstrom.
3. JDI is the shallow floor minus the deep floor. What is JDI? 0.17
